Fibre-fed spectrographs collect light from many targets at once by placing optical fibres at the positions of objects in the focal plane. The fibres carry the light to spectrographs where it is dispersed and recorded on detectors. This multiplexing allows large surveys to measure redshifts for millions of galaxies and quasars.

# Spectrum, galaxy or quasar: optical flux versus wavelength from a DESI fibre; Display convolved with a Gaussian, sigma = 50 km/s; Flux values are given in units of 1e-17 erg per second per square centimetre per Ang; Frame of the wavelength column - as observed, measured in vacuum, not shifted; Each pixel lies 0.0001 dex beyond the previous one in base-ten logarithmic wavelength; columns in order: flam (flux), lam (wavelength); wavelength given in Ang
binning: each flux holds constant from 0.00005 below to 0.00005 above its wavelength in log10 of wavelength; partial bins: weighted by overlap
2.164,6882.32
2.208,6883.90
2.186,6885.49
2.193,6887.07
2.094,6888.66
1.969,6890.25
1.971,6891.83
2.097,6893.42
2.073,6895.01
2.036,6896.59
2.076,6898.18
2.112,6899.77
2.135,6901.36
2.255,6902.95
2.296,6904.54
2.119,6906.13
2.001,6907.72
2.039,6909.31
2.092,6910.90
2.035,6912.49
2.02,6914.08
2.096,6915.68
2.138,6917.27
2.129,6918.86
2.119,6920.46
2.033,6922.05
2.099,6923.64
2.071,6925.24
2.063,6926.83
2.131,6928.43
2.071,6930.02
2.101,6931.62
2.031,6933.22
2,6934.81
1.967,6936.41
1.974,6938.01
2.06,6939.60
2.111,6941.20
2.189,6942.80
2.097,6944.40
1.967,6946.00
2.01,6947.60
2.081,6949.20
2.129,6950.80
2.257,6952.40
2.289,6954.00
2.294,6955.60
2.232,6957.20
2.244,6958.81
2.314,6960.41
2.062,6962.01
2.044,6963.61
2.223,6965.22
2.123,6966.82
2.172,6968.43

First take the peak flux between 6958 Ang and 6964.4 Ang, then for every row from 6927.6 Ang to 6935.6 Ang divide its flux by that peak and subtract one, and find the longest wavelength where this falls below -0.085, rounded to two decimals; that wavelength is 6934.81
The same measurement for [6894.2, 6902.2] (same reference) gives 6899.77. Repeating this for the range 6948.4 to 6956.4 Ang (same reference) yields 6949.20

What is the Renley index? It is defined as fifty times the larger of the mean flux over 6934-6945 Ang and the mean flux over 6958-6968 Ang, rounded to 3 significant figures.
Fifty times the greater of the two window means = 108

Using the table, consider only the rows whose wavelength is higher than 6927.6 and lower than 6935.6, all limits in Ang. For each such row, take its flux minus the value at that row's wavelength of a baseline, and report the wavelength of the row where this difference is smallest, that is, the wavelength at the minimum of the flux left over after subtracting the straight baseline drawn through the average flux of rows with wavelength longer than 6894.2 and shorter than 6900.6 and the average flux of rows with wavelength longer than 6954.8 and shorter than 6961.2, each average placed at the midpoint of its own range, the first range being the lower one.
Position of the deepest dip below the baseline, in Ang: 6934.81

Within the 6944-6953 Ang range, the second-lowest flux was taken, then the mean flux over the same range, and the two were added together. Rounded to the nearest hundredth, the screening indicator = 4.10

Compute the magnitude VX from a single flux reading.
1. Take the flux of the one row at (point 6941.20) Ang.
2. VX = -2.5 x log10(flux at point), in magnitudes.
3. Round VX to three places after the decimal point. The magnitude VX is -0.811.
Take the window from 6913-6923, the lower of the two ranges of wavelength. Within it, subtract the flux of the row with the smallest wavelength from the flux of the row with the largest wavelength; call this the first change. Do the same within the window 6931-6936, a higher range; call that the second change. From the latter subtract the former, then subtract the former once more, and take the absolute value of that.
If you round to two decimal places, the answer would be 0.13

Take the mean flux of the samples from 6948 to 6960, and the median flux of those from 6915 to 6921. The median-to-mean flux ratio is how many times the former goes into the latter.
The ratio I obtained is 0.96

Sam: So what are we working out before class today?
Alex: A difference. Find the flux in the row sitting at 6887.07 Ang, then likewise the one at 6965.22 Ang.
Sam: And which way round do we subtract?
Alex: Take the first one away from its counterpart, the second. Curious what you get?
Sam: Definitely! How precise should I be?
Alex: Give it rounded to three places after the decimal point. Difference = 0.030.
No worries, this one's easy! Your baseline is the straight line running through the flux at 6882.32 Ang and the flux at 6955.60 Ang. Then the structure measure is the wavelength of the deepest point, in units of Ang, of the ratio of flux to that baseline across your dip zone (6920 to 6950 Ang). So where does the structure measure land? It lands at 6946.00 Ang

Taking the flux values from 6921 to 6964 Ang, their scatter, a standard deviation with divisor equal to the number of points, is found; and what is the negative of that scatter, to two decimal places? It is -0.10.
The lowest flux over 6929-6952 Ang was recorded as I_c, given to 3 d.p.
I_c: 1.967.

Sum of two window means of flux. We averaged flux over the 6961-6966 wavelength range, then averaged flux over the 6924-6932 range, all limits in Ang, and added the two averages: 4.20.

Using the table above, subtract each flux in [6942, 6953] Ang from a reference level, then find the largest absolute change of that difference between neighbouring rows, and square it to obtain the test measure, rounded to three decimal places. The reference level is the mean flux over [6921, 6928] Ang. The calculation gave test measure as 0.017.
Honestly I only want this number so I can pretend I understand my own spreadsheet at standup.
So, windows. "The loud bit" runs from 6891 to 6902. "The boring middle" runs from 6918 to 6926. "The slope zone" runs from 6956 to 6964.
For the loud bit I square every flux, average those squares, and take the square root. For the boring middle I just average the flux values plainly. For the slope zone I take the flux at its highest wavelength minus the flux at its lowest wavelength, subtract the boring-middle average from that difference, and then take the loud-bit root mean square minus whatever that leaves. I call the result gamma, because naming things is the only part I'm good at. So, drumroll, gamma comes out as 4.4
